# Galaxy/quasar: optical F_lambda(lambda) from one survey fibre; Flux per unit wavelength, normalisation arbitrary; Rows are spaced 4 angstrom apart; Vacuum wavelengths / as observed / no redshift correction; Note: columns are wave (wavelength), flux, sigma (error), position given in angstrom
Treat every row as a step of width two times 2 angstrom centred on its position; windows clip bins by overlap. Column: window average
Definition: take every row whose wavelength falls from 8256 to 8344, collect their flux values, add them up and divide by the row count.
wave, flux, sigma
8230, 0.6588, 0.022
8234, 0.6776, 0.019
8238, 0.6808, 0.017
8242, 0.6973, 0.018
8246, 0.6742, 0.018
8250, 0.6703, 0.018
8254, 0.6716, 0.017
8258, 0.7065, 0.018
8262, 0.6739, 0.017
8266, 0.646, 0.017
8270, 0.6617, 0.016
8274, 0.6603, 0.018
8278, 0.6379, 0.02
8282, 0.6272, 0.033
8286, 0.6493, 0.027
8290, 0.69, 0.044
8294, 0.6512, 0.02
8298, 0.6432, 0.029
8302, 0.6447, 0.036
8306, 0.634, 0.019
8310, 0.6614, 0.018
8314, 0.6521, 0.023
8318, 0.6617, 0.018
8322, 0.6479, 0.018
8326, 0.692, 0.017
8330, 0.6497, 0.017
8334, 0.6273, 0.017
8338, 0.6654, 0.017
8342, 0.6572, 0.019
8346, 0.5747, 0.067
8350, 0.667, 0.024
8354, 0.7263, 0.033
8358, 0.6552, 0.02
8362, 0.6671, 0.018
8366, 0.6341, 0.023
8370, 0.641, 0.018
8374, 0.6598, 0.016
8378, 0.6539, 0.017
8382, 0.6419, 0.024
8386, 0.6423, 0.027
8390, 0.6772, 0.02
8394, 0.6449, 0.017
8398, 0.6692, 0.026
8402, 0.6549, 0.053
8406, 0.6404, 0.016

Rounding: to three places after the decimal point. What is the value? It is 0.656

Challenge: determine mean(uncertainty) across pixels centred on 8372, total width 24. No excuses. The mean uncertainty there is 0.0193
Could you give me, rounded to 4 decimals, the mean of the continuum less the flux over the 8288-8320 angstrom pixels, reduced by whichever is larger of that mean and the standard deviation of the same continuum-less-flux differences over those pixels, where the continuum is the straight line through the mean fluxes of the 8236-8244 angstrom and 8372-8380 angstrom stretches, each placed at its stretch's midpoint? 0.0000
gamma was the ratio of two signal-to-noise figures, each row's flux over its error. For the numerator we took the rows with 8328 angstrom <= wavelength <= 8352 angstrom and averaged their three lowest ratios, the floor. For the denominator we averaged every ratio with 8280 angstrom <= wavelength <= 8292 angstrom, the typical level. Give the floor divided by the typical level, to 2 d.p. 1.21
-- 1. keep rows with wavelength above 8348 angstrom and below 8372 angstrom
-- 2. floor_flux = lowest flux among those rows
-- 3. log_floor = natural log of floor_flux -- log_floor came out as -0.456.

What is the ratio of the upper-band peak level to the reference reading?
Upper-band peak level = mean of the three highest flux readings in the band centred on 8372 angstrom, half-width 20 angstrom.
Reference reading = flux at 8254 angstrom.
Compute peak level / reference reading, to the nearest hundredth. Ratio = 1.03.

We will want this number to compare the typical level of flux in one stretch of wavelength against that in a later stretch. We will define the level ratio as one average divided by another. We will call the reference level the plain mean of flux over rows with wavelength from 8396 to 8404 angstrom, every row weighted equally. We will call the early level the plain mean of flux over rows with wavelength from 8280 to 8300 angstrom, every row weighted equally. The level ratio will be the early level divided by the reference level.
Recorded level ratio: 0.99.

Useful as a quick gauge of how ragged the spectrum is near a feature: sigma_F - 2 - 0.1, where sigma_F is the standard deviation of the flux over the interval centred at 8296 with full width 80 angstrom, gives -2.08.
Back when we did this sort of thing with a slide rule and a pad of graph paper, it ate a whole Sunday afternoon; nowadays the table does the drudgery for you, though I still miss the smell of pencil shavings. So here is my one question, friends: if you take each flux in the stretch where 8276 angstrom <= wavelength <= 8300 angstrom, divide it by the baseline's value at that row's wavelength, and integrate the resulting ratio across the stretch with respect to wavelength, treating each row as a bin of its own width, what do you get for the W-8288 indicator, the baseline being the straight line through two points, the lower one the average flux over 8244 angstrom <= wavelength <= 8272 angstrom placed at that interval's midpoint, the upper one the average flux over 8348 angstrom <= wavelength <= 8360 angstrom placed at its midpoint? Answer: 23 angstrom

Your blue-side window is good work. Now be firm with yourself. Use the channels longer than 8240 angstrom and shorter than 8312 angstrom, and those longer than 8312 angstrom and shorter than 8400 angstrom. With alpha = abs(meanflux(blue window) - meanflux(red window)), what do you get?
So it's 0.0062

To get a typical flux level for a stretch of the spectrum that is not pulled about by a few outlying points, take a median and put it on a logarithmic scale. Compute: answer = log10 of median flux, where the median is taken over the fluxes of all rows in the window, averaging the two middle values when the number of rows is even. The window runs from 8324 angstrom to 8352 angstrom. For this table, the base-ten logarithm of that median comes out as -0.182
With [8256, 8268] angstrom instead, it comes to -0.171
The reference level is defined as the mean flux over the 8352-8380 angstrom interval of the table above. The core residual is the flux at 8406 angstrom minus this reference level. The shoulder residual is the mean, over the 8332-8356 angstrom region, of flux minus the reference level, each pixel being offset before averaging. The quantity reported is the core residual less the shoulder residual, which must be -0.013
